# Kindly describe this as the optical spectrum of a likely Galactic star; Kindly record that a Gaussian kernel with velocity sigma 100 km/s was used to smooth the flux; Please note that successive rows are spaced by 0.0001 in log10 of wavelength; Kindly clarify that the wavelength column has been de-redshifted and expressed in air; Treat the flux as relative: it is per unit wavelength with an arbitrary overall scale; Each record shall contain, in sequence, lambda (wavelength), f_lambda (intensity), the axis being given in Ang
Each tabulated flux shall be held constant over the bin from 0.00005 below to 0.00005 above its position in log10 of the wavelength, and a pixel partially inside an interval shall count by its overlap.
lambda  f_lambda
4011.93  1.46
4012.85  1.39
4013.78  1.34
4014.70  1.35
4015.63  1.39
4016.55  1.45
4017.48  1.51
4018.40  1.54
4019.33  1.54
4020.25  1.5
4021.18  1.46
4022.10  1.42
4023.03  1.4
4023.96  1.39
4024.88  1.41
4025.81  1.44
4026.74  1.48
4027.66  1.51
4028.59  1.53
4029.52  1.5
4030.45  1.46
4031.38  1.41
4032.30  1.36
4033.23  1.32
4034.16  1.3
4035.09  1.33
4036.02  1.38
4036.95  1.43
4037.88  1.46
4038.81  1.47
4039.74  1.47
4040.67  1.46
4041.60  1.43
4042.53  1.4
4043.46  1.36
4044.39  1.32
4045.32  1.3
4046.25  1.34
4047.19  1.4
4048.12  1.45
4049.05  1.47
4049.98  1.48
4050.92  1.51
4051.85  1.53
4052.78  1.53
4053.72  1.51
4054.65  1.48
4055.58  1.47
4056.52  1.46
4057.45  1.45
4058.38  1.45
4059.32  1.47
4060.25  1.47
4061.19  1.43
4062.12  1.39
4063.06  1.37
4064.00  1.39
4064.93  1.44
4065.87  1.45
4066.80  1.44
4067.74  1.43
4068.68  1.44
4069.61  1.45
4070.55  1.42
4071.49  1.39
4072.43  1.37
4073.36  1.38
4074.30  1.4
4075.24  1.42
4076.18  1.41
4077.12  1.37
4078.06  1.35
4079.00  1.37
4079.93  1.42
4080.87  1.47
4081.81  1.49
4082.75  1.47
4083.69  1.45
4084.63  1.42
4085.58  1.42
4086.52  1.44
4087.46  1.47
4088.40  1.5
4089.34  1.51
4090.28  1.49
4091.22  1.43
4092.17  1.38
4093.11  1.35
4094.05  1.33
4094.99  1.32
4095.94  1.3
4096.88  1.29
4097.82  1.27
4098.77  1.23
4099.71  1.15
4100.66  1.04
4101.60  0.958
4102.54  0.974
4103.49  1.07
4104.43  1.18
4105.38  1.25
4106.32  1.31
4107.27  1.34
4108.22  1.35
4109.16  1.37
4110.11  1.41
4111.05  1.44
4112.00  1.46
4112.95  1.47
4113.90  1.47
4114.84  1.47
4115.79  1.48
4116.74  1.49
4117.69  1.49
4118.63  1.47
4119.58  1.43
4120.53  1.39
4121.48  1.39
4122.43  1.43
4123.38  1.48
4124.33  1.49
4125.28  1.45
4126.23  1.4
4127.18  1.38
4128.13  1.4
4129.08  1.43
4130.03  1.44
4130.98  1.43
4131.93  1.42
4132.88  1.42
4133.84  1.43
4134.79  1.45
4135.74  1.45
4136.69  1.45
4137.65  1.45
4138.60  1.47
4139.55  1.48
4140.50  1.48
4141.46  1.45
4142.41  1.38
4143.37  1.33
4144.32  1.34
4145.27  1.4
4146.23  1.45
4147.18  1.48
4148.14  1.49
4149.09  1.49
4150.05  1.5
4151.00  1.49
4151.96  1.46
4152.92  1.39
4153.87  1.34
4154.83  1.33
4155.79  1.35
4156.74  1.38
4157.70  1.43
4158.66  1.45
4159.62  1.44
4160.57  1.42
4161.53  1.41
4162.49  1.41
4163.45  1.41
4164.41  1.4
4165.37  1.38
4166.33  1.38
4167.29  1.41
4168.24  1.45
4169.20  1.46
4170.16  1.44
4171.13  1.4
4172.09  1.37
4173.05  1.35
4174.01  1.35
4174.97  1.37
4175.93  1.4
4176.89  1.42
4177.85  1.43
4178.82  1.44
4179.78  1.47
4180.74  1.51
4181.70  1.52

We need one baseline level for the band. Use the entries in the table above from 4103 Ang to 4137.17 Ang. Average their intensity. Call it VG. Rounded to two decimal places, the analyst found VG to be 1.41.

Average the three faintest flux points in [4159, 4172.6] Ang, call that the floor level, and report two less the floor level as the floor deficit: 0.62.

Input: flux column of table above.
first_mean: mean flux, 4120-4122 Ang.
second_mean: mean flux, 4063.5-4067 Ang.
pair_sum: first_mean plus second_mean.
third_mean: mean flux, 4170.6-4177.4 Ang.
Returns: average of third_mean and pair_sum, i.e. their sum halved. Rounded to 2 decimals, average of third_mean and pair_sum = 2.10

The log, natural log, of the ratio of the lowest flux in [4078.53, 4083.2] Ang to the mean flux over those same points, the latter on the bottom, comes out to -0.05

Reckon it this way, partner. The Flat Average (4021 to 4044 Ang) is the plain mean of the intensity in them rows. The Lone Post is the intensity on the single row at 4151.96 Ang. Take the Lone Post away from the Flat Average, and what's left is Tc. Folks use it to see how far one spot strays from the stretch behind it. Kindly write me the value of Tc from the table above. -0.037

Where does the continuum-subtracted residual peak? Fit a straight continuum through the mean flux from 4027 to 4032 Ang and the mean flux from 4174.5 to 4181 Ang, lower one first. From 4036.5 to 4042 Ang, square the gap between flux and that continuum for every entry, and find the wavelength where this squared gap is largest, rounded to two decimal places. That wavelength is 4036.95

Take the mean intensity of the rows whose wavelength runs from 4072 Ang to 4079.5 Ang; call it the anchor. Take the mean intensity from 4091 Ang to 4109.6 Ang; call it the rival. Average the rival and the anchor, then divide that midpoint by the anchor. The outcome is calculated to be 0.95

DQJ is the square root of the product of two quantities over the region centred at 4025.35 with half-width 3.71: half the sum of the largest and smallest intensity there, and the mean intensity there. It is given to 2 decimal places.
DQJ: 1.45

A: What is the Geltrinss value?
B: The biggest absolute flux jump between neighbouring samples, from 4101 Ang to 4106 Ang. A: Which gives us 0.110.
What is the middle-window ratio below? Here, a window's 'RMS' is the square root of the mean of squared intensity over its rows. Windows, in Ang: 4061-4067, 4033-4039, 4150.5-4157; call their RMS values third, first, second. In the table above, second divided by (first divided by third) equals 1.42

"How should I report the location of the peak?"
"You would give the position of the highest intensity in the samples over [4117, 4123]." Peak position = 4117.69 Ang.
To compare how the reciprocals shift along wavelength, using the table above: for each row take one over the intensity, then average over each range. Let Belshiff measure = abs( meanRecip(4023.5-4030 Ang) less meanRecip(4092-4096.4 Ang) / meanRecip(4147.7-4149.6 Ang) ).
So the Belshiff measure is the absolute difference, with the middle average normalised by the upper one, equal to 0.43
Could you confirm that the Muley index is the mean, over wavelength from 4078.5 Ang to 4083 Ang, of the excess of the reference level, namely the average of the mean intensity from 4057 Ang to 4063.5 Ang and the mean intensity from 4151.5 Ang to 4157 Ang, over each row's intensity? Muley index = -0.04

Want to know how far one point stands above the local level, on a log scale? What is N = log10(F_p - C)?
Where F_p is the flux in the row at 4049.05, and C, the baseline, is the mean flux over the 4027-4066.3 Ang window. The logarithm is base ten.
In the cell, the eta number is -1.4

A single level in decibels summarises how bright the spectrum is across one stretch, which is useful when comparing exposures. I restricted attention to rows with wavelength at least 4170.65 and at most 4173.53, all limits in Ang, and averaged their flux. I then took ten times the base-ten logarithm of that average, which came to 1.38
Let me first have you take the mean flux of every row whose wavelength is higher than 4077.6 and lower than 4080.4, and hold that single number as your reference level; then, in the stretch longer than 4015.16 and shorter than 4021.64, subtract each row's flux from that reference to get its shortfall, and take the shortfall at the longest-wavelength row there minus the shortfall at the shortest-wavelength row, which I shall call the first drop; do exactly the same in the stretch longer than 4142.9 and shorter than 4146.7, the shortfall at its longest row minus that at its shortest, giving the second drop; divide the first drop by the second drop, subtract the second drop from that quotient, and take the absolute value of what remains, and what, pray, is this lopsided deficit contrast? 0.7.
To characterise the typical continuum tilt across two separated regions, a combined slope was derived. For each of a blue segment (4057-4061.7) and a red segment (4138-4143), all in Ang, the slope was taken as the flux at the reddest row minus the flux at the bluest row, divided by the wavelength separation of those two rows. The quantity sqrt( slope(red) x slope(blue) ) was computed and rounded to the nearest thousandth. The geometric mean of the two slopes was 0.011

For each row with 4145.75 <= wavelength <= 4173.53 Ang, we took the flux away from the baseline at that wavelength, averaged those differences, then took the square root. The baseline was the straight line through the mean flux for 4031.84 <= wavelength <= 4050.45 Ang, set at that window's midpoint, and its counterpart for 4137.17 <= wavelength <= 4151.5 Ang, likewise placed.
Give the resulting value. 0.18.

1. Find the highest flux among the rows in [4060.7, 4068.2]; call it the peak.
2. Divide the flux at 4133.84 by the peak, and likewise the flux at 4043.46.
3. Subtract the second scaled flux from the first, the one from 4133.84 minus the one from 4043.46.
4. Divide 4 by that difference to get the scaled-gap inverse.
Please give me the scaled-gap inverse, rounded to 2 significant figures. 83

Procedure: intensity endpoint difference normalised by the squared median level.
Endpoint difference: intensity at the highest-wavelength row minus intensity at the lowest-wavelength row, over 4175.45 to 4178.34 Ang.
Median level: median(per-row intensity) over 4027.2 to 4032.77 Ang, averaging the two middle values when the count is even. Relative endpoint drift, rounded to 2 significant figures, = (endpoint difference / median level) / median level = 0.014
